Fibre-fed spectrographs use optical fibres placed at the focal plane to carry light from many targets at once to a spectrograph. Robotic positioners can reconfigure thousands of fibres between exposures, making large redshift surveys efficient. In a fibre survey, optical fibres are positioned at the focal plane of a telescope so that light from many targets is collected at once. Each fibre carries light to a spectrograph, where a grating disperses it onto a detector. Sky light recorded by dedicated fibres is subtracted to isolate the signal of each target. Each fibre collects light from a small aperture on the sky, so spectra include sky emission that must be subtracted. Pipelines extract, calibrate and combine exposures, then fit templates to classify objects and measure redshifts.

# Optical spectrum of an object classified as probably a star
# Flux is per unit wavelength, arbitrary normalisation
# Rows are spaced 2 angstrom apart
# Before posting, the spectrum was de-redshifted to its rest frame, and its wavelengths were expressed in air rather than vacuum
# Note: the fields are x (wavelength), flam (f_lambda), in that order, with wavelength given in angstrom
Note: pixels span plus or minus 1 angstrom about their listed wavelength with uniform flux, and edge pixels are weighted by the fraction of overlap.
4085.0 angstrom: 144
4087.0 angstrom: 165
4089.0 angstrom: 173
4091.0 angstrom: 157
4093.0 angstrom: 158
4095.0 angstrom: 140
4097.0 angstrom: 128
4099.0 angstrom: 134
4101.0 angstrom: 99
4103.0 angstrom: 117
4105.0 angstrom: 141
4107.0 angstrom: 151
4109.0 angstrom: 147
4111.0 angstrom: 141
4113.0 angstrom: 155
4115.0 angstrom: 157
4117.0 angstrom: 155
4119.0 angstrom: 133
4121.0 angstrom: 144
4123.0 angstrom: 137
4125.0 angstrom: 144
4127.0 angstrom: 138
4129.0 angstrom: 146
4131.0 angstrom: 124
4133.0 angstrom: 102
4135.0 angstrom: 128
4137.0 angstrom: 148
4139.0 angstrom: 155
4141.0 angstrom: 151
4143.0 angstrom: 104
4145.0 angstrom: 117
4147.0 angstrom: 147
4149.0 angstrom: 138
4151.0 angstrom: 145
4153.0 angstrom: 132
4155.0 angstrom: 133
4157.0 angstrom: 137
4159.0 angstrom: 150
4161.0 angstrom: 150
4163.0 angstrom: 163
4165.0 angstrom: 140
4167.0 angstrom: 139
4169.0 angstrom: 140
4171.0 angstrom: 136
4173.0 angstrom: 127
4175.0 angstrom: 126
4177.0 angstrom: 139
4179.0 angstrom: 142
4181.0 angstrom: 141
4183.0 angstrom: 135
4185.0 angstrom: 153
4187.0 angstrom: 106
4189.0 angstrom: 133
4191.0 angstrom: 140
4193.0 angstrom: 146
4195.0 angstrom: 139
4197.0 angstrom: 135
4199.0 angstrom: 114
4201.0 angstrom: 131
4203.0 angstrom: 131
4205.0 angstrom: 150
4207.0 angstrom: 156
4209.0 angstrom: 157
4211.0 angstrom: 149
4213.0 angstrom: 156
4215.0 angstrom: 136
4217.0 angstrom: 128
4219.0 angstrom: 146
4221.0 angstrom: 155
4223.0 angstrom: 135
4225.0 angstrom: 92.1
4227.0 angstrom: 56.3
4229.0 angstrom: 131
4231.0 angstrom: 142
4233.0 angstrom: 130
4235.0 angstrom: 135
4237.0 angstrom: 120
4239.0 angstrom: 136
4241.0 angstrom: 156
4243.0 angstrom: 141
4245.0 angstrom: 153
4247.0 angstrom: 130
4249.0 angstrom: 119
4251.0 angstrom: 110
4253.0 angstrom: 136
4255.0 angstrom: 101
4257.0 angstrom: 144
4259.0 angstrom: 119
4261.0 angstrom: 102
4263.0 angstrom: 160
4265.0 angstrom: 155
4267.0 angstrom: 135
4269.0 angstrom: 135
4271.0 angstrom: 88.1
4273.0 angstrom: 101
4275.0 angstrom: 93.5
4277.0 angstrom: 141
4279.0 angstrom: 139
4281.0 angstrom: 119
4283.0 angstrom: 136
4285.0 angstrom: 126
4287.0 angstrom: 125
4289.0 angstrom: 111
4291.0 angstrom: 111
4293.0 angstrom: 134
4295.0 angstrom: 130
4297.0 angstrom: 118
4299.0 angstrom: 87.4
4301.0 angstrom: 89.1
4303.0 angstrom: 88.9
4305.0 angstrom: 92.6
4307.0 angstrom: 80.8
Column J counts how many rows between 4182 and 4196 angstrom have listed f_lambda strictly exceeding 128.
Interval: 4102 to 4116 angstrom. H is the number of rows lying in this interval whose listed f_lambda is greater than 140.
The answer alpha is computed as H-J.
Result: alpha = 0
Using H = 6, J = 6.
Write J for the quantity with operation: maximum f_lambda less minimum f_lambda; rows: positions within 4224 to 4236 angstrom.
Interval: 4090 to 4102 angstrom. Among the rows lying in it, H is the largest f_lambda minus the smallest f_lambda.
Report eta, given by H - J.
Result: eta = -26.7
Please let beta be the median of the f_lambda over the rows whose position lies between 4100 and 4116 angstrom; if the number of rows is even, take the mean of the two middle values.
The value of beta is 144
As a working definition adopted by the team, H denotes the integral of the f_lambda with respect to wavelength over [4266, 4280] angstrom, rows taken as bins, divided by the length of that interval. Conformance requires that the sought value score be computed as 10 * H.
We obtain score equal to 1189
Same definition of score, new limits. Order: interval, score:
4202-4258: 1333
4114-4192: 1378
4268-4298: 1205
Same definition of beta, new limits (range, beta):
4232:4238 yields 130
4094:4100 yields 134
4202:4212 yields 150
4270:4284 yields 119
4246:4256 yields 119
